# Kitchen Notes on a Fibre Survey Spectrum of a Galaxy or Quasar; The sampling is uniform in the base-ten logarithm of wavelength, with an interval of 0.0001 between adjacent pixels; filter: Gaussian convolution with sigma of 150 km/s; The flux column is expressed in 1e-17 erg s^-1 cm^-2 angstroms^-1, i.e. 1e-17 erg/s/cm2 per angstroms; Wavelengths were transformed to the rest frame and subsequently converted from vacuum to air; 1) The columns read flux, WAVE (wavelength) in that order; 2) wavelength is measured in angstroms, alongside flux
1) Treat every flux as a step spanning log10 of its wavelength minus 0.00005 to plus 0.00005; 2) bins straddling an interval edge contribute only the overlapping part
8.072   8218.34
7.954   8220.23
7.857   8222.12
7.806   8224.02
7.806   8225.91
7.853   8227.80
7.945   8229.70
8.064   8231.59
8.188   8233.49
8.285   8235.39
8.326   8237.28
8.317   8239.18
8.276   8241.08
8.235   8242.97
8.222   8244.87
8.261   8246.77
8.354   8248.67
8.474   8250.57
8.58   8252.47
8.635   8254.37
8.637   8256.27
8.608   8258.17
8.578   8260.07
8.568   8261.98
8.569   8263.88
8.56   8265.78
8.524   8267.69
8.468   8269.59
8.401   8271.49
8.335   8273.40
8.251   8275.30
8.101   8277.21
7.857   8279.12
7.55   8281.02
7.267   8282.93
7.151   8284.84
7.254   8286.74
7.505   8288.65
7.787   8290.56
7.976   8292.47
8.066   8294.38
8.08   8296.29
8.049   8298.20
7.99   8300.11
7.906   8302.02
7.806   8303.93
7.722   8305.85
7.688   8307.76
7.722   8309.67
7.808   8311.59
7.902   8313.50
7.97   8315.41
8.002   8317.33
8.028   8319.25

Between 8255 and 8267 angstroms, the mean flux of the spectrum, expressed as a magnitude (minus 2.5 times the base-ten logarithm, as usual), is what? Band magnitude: -2.33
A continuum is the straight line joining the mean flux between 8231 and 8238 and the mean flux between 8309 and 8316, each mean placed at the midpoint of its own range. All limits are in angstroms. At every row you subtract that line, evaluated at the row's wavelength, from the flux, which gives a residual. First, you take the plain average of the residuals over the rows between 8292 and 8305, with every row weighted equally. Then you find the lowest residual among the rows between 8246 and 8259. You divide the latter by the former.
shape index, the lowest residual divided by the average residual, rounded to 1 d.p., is 1.6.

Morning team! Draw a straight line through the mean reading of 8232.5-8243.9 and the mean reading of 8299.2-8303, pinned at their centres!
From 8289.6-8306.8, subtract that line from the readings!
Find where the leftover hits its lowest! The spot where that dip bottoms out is 8290.56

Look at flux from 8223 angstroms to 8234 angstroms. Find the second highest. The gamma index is 8.064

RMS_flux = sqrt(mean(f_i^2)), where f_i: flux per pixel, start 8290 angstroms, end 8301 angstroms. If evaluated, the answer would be 7.99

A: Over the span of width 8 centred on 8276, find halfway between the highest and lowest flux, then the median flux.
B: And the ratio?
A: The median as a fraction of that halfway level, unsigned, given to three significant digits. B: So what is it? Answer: 1.01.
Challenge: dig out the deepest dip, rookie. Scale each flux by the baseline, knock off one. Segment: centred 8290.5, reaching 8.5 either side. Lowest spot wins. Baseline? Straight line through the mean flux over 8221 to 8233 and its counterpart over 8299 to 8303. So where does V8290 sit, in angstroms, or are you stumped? 8284.84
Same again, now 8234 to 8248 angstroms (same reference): 8244.87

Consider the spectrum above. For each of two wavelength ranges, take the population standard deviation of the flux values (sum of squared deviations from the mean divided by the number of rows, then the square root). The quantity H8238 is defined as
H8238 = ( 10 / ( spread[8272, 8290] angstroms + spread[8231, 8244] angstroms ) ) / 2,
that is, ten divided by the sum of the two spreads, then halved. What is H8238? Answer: 10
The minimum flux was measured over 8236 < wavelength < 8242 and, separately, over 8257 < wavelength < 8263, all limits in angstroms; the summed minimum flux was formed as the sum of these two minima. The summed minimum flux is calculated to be 16.8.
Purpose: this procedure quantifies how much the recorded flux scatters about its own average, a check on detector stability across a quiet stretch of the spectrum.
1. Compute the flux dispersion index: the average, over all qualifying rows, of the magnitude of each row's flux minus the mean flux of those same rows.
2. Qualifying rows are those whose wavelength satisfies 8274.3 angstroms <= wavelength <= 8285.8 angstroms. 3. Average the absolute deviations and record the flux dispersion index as 0.37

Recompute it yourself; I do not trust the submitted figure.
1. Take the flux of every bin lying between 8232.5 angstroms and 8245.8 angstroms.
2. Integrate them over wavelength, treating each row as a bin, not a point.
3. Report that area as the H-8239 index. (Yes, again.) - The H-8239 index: 110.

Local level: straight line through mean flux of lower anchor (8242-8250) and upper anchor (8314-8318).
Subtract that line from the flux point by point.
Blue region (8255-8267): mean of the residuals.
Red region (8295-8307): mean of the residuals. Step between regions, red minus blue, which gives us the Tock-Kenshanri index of -0.5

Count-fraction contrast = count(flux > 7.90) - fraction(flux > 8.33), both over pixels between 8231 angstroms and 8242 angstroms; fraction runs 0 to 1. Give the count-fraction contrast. 6.0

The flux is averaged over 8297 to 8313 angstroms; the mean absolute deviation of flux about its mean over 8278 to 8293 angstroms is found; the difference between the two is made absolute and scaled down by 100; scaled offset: 0.0759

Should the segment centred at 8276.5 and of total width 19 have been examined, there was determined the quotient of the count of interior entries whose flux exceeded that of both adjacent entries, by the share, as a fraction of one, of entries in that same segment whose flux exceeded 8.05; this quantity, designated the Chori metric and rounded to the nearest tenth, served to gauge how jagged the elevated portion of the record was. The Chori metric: 0.0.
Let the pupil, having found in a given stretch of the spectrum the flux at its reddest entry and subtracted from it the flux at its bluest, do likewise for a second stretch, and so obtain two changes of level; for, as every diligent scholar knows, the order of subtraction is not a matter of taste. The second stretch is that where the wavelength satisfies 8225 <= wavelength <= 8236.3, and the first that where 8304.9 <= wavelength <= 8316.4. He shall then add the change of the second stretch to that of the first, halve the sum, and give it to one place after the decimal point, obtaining 0.4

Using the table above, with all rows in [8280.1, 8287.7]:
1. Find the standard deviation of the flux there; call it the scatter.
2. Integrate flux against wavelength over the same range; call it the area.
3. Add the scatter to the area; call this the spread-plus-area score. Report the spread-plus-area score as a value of 56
